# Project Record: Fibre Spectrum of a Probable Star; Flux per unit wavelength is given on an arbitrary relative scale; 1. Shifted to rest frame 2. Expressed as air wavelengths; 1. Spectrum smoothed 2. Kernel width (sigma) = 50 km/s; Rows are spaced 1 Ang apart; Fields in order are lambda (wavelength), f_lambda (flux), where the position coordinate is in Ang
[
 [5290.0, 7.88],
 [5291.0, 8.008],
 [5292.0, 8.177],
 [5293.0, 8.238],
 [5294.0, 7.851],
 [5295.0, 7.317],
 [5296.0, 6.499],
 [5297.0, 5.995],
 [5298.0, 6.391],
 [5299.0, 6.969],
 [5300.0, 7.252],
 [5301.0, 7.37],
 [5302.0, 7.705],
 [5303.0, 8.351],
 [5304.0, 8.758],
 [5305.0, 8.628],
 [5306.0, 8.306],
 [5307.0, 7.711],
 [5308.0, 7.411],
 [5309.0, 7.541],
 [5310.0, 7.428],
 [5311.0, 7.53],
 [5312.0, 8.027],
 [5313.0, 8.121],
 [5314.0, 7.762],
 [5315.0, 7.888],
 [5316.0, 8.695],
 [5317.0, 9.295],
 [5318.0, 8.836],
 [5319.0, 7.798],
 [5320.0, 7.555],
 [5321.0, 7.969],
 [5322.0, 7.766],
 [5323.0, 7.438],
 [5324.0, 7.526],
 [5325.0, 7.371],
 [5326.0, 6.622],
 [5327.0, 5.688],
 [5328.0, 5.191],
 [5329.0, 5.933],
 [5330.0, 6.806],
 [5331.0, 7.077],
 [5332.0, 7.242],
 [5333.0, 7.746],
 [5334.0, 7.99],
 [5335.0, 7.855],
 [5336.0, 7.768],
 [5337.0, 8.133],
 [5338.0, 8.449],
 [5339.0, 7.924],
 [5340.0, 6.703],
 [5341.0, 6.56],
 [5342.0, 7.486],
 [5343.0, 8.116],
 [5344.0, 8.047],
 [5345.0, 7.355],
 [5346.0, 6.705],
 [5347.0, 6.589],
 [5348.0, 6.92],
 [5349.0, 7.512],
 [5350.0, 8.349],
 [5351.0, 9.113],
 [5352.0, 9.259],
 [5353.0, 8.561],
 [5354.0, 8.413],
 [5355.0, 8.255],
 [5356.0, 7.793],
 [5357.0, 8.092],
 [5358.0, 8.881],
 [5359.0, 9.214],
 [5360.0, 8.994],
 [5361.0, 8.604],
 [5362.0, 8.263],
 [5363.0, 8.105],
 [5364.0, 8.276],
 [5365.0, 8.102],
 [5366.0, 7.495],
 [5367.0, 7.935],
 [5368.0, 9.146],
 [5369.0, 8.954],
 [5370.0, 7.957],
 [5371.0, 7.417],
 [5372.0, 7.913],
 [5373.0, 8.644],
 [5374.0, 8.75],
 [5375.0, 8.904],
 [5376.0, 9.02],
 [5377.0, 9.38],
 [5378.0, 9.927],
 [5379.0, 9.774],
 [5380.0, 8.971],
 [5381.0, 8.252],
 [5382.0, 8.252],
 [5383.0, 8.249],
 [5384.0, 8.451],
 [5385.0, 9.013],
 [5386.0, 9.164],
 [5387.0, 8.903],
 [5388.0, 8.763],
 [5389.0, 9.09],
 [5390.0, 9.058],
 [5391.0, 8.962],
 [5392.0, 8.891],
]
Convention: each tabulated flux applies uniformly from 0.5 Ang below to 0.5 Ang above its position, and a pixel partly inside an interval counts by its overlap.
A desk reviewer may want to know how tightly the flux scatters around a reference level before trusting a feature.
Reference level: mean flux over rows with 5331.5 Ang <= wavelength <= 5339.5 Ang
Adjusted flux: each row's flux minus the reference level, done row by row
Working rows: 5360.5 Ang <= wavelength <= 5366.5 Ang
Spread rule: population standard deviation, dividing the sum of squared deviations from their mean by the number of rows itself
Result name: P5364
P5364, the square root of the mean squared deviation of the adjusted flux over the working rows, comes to 0.33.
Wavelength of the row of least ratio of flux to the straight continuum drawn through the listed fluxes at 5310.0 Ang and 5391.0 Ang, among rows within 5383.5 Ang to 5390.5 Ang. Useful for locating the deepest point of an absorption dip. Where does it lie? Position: 5384.0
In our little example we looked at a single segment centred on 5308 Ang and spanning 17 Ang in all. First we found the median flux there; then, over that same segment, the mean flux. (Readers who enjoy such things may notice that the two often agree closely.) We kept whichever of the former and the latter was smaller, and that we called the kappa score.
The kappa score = 7.8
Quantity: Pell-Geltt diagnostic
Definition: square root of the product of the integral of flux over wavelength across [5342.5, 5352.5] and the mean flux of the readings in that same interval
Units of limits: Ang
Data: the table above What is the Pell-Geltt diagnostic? 24.7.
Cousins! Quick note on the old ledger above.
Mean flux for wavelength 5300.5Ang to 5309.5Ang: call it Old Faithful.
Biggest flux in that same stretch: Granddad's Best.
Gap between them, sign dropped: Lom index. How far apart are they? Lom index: 0.78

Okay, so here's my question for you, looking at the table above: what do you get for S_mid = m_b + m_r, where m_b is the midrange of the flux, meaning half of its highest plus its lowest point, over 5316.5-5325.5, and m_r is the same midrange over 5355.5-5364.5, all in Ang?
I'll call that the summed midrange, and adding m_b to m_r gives 16.8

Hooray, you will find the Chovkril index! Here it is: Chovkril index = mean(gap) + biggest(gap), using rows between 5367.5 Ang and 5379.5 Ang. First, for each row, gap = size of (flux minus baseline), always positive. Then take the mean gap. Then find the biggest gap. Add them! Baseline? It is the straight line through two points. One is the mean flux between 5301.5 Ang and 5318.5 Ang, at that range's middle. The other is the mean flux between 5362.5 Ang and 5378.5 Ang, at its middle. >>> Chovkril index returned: 2.1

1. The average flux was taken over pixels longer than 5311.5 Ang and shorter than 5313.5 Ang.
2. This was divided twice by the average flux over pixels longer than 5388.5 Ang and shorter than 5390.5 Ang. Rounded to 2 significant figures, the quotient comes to 0.098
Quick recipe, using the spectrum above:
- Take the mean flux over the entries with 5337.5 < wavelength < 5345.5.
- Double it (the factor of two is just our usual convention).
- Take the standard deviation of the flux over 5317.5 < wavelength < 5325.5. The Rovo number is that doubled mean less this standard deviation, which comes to 14.7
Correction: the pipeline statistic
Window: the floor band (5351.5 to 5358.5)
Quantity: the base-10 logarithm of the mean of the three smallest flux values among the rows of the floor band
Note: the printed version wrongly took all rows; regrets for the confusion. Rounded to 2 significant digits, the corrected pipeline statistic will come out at 0.91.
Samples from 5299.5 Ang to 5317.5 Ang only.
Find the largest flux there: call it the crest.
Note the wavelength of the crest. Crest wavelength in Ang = 5317.0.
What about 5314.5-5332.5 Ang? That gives 5317.0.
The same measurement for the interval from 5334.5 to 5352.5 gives 5352.0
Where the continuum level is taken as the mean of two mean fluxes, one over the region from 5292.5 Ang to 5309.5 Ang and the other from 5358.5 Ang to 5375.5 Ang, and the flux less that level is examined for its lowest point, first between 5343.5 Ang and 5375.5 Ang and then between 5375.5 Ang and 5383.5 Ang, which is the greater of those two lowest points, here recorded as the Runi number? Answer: 0.3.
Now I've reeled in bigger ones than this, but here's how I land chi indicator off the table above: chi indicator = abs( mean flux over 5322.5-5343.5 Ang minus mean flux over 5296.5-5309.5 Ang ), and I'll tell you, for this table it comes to 0.35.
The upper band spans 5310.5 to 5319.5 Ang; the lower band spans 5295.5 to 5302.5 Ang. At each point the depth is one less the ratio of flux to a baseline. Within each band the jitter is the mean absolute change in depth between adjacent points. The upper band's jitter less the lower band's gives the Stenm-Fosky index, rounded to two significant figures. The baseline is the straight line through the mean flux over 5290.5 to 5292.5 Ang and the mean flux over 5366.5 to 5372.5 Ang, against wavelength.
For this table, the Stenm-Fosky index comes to 0.016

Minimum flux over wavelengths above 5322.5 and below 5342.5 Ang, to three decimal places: 5.191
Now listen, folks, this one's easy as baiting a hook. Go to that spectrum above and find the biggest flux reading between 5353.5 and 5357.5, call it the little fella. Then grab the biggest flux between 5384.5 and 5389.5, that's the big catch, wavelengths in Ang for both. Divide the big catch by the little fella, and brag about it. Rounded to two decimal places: 1.09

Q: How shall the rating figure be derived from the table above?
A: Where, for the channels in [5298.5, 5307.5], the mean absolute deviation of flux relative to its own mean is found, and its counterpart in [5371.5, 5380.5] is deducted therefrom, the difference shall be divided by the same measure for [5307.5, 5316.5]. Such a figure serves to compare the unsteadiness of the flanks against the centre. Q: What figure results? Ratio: 0.3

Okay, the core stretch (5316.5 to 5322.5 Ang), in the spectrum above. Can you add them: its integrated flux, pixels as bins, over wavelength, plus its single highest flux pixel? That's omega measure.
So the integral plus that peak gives 58.5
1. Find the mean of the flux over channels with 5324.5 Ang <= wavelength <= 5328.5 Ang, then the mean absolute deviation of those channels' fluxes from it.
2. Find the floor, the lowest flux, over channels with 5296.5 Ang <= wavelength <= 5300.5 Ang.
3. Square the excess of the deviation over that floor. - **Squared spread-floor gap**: 27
